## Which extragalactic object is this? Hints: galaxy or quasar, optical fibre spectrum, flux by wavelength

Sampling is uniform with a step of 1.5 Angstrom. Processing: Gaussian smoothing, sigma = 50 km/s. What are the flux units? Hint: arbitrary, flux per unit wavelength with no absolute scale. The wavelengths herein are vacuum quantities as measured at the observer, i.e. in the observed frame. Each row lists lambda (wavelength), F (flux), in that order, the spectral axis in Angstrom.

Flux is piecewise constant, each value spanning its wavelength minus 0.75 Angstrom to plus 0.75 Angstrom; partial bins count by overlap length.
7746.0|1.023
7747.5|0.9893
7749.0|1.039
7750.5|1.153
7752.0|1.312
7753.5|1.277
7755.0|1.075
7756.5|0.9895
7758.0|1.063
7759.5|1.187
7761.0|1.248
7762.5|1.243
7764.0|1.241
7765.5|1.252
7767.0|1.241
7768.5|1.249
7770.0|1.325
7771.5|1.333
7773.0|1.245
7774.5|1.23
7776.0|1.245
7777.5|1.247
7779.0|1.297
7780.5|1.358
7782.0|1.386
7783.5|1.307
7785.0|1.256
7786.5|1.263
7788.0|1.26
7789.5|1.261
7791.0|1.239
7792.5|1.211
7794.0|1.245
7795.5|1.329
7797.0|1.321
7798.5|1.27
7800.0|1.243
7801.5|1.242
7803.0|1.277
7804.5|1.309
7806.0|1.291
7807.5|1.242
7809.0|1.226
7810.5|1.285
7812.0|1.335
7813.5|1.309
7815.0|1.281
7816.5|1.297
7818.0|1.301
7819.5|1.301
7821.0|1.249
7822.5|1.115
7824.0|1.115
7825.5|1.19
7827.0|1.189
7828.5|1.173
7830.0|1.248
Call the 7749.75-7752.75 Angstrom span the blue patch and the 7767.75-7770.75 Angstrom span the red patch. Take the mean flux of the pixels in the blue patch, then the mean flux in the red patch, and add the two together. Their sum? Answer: 2.52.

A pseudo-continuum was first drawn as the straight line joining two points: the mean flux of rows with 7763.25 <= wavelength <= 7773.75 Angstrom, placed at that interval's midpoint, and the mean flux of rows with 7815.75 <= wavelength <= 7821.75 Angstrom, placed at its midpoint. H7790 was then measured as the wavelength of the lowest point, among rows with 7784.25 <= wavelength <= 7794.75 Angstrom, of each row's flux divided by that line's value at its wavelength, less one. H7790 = 7792.5 Angstrom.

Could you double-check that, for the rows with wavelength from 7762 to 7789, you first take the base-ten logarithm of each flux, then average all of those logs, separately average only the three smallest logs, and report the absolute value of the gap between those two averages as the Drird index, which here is 0.013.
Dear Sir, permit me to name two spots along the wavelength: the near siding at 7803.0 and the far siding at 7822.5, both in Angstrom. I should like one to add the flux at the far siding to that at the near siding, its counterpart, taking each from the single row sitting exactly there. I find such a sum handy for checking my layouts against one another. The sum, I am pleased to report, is 2.39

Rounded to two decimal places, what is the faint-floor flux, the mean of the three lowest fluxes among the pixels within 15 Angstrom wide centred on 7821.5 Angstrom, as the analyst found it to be 1.13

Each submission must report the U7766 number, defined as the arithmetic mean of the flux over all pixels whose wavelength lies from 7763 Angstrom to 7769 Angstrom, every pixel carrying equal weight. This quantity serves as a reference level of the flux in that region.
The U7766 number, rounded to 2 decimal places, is 1.25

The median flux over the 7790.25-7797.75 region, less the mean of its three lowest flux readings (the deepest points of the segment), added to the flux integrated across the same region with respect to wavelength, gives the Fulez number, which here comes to 9.5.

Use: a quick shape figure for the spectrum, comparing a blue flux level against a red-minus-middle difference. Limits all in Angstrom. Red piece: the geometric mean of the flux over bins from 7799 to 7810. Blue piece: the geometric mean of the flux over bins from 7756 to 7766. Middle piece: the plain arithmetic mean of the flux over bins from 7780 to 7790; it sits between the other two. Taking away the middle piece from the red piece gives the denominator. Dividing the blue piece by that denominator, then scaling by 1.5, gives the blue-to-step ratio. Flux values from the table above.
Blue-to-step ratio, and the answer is -47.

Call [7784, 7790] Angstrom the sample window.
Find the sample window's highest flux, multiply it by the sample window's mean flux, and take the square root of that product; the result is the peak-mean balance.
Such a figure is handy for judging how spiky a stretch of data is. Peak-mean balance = 1.26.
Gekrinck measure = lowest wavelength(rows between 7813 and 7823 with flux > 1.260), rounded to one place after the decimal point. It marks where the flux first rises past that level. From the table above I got 7813.5 Angstrom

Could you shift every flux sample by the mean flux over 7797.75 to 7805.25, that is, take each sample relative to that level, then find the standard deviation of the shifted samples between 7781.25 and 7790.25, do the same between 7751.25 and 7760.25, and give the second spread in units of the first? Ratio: 2.5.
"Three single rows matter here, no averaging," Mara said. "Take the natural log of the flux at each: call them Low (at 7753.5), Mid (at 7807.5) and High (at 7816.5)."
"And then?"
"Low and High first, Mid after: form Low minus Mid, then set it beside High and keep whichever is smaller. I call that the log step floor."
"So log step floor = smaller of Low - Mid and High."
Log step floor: 0.03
